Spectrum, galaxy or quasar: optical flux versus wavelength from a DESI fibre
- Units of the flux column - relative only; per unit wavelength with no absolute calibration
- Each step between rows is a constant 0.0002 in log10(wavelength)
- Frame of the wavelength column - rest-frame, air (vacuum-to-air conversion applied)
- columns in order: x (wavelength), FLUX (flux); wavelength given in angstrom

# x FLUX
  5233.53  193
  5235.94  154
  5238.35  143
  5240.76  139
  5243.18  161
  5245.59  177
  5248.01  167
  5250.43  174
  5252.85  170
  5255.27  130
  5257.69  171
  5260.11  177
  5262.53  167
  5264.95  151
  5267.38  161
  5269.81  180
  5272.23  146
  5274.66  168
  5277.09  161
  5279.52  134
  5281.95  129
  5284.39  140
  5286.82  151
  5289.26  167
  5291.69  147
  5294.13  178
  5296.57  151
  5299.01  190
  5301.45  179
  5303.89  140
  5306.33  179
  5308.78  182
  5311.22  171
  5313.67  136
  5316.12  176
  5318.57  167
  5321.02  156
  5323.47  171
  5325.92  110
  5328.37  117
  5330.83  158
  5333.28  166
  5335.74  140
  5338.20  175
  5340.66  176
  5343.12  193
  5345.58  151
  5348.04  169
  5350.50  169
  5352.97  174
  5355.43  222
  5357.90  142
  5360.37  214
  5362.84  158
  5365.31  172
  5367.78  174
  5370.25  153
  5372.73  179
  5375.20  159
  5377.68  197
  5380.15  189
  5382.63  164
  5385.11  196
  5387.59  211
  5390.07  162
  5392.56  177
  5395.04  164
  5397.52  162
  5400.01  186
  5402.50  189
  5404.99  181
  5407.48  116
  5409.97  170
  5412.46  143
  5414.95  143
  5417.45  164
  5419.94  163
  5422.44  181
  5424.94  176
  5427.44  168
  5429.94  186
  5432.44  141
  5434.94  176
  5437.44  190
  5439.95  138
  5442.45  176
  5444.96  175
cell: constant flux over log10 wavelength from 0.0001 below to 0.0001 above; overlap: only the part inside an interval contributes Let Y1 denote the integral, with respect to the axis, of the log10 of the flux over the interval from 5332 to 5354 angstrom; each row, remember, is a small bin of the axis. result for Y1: 49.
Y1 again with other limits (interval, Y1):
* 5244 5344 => 220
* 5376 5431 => 123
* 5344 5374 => 67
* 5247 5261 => 31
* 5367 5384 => 38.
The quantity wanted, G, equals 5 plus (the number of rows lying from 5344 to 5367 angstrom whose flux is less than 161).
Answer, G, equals 8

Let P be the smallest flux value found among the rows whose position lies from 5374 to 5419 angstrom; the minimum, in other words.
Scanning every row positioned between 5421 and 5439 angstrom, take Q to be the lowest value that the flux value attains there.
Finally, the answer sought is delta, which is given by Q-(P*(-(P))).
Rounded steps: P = 116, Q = 141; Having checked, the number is 13597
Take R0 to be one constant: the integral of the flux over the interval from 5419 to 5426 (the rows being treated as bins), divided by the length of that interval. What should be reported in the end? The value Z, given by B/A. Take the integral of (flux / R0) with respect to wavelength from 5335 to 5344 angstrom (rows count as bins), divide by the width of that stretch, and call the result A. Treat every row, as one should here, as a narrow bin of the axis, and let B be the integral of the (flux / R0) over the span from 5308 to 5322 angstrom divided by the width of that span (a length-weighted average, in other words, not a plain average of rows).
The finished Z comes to 0.96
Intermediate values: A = 0.99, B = 0.95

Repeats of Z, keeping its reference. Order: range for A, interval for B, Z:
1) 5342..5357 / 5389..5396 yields 0.94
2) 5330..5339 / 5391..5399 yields 1.06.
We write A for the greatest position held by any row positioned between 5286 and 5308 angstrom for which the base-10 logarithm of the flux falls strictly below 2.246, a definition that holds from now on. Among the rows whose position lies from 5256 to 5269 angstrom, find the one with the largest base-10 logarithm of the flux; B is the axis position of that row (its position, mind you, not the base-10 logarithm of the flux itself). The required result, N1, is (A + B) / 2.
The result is 5282.0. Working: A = 5303.89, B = 5260.11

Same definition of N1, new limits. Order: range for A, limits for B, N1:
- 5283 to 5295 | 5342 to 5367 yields 5323.6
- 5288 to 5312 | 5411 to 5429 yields 5366.8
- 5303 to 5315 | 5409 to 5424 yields 5368.1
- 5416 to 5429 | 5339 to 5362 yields 5391.4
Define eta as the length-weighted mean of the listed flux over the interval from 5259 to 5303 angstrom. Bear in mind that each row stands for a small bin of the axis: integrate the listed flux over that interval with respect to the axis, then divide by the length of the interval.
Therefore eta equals 160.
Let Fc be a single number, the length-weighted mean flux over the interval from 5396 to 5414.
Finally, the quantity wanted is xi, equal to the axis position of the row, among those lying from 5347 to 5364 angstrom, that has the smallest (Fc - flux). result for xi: 5355.43 angstrom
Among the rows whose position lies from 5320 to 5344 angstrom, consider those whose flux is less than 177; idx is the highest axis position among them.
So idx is 5340.66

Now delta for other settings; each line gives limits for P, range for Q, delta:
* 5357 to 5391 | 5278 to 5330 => 20274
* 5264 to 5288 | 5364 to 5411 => 16757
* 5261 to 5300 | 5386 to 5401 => 16803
